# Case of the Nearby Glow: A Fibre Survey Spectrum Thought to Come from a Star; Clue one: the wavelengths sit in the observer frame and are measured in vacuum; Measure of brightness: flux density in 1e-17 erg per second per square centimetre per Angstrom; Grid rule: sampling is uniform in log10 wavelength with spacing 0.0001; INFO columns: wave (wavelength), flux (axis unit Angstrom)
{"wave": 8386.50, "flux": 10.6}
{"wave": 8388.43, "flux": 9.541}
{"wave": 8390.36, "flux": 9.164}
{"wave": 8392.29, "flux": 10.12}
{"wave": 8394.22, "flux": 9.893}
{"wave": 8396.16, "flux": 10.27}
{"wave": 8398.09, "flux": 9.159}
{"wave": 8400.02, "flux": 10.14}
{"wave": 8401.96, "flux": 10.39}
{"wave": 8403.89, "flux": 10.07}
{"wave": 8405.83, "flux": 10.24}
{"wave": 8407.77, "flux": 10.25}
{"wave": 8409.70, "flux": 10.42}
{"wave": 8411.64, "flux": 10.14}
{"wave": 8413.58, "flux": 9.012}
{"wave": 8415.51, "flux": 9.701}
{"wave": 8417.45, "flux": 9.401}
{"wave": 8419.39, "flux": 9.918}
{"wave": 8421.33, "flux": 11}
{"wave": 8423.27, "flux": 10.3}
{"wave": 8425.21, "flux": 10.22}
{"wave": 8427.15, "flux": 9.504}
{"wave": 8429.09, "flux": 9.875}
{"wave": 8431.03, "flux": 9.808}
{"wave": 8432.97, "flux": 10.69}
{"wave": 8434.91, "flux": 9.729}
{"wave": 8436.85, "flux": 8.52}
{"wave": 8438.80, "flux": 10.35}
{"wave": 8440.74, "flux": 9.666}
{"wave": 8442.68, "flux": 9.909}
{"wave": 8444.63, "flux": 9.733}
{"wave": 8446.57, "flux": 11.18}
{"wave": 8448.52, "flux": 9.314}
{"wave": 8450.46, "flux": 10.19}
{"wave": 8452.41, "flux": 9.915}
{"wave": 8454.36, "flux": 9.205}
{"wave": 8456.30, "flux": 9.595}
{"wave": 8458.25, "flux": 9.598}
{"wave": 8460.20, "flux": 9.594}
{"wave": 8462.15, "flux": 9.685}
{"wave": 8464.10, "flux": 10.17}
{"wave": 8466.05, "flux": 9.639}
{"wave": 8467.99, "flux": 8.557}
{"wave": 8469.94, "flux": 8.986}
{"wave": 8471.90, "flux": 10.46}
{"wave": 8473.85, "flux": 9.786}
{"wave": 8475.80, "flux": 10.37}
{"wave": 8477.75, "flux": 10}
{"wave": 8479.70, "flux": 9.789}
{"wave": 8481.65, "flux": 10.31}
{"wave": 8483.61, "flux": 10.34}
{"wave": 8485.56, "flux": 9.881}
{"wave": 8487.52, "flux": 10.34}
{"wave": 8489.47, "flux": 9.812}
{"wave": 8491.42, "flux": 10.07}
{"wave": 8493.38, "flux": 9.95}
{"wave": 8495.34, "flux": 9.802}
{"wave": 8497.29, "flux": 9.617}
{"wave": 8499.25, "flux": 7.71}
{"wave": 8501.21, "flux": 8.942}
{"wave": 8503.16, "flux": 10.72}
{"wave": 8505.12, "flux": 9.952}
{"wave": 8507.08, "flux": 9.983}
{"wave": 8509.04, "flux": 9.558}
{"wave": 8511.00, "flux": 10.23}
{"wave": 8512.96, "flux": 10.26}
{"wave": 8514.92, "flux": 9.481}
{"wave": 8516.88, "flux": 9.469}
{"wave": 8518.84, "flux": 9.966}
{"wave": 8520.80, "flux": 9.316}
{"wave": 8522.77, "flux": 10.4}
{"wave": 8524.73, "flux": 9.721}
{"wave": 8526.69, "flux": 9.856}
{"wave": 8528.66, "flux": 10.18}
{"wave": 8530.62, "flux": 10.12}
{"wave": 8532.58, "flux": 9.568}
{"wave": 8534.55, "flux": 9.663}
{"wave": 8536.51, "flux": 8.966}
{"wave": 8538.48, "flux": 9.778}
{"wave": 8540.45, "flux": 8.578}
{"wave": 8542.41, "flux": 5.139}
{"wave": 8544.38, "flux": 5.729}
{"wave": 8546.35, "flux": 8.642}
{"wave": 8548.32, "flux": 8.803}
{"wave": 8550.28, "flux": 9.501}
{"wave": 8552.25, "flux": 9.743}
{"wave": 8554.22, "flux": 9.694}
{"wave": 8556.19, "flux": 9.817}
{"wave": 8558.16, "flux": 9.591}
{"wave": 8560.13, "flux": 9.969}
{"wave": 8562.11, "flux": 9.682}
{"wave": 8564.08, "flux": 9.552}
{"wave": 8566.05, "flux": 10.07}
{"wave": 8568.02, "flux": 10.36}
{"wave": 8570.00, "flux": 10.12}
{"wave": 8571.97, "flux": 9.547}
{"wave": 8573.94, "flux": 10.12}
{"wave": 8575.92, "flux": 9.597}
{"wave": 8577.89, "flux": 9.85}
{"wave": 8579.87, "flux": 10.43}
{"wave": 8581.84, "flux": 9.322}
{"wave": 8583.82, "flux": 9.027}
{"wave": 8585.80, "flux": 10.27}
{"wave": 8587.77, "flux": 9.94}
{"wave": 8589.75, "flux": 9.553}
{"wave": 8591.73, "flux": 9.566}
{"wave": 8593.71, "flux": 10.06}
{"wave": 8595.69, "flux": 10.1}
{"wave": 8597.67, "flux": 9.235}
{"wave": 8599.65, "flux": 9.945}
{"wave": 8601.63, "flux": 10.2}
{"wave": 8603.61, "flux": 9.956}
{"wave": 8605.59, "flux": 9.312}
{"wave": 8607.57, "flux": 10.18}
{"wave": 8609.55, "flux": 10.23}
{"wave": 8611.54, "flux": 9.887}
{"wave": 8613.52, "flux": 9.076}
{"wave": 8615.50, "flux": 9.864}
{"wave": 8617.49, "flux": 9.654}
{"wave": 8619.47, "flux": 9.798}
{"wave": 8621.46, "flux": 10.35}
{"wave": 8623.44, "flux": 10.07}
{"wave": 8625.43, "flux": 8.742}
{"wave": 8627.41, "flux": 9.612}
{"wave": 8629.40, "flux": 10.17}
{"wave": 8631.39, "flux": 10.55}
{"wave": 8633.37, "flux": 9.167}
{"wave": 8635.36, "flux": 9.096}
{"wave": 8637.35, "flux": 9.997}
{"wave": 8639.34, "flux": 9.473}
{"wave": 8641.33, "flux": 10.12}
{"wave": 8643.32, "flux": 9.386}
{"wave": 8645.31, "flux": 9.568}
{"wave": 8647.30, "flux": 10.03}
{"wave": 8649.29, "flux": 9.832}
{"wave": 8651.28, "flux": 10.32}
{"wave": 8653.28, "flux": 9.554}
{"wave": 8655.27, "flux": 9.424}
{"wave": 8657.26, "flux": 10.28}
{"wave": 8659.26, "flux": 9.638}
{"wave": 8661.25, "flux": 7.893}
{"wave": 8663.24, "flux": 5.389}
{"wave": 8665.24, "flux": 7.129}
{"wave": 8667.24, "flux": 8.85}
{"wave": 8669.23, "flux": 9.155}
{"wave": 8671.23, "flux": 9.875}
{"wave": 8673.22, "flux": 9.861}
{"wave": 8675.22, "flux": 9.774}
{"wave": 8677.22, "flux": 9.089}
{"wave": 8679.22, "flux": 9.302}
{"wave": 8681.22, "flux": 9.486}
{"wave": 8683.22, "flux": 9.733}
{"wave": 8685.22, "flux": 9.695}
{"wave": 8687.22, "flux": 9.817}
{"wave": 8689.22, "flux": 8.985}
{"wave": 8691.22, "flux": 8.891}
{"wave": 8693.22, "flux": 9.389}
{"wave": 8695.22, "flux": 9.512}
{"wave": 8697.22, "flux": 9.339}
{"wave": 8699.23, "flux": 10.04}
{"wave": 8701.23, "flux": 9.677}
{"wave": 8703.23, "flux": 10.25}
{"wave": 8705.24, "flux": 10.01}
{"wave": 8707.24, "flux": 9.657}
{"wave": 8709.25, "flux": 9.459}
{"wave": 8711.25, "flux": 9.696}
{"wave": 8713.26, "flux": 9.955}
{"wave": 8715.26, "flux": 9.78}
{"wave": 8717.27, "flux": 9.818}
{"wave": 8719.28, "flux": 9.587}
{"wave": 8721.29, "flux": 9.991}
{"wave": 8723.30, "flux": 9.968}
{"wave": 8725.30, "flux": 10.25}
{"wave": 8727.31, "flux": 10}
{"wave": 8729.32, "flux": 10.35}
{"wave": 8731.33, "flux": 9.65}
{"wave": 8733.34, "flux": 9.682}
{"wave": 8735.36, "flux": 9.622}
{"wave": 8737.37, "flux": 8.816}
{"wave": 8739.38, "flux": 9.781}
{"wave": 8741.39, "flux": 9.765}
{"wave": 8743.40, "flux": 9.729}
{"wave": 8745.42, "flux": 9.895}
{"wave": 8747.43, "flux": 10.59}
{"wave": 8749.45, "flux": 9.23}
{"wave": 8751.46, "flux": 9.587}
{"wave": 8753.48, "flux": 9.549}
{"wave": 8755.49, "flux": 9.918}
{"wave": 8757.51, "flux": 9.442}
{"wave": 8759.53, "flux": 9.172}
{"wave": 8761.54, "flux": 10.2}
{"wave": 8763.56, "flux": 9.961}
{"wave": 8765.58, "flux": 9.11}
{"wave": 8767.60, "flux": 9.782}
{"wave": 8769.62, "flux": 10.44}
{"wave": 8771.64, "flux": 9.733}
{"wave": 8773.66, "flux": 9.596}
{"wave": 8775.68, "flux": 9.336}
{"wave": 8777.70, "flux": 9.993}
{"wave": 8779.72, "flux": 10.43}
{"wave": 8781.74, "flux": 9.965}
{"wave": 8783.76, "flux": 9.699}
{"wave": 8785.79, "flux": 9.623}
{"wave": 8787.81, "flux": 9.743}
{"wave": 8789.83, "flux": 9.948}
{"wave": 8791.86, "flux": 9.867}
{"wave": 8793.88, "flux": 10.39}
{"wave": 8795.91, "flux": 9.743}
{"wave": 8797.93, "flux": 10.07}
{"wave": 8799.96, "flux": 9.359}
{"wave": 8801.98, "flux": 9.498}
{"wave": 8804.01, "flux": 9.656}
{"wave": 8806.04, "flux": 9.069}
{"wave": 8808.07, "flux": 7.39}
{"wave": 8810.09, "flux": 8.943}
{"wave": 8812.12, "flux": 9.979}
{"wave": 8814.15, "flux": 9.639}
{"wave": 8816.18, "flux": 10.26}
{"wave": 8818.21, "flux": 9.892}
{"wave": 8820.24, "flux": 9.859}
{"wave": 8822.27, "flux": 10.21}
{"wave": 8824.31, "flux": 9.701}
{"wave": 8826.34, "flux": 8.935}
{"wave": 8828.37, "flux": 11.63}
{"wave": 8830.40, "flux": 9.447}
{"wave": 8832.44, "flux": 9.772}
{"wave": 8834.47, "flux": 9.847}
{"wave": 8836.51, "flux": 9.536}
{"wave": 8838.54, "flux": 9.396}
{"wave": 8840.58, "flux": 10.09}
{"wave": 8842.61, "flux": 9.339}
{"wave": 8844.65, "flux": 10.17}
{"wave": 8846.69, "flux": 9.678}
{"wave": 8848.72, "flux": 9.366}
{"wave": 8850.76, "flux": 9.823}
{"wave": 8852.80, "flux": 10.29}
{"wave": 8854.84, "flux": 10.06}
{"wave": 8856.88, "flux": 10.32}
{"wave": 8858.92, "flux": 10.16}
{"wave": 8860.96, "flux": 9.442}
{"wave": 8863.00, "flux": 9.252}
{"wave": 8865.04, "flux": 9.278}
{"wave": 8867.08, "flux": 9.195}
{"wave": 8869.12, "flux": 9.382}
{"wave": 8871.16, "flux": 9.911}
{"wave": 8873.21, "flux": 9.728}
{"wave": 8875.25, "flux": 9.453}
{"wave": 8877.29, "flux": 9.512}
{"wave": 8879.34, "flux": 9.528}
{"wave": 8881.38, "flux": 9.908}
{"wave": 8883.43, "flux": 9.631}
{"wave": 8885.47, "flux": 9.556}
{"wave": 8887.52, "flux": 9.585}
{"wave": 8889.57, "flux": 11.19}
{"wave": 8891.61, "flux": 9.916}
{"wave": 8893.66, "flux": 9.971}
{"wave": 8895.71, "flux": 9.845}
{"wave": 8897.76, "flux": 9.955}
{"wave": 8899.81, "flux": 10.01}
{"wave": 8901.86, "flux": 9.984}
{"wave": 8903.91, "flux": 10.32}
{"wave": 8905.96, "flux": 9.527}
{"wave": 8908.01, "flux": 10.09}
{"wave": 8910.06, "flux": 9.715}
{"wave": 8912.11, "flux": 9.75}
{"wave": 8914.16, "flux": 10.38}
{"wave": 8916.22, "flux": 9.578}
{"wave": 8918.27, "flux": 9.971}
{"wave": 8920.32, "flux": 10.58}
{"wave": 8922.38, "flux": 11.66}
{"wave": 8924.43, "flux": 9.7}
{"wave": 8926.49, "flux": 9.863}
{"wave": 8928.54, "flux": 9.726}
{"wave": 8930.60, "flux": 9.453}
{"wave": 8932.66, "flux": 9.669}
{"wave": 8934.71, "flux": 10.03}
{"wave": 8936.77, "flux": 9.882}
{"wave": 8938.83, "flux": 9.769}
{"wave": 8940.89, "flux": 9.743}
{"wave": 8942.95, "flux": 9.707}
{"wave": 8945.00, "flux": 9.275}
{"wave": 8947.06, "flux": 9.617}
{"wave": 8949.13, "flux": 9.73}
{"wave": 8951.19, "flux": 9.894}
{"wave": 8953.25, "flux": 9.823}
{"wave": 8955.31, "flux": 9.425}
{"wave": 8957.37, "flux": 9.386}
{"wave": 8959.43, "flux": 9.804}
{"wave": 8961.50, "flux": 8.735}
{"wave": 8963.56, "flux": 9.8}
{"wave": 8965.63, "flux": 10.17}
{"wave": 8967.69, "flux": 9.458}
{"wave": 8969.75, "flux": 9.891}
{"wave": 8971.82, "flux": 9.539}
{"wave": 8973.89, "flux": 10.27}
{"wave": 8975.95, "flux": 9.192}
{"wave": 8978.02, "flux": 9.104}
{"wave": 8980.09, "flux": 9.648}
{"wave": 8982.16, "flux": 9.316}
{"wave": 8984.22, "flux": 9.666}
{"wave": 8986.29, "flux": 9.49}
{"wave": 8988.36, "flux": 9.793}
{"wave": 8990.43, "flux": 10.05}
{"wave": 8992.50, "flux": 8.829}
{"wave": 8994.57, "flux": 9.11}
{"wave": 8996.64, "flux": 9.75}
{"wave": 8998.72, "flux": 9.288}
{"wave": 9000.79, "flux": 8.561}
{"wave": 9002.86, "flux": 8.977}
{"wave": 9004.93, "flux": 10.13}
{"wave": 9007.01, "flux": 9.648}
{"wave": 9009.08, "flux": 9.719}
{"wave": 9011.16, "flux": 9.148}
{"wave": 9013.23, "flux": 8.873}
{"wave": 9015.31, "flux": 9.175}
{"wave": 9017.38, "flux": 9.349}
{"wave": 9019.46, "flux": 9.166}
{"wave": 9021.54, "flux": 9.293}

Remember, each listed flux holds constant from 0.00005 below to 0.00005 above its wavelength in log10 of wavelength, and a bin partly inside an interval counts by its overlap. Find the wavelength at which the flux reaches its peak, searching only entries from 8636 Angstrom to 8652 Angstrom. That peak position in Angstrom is 8651.28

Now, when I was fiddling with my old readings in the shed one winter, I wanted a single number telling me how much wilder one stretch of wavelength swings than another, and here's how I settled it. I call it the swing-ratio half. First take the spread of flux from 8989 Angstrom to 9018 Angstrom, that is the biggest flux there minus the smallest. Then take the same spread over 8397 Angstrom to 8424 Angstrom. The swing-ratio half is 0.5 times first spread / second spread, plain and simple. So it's 0.4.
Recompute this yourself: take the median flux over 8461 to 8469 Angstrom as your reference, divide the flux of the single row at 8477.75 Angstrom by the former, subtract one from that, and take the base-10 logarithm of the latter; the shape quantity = -1.5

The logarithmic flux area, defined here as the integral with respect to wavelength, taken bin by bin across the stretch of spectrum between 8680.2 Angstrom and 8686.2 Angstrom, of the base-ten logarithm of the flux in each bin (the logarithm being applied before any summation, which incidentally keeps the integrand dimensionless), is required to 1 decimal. 5.9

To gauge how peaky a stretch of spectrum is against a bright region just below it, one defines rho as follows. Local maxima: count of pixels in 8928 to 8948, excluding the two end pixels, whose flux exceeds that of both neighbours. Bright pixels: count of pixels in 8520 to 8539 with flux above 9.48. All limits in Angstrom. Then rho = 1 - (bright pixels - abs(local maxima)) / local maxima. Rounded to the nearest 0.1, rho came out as -6.0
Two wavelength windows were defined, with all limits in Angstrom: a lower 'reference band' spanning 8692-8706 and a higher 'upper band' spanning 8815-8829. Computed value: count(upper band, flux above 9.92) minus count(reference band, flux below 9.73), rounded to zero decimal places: -1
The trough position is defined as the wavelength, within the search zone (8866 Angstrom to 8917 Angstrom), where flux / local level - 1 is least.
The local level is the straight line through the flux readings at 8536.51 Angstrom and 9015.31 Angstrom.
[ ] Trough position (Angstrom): 8867.08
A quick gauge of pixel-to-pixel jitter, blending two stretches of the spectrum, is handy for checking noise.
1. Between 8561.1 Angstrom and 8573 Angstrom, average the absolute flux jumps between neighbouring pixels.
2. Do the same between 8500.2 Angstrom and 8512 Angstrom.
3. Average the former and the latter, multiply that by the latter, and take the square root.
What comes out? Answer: 0.63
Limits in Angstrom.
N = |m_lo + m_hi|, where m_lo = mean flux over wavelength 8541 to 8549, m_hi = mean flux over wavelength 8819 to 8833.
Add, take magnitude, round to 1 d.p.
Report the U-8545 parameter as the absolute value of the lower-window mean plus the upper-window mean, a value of 17.0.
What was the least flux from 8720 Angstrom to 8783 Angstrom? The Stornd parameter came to 8.816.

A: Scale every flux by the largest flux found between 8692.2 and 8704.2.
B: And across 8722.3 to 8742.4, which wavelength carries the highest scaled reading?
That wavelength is 8729.32 Angstrom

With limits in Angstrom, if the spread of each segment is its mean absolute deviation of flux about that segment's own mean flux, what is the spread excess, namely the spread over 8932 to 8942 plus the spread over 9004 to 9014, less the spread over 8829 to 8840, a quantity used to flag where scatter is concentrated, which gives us 0.34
